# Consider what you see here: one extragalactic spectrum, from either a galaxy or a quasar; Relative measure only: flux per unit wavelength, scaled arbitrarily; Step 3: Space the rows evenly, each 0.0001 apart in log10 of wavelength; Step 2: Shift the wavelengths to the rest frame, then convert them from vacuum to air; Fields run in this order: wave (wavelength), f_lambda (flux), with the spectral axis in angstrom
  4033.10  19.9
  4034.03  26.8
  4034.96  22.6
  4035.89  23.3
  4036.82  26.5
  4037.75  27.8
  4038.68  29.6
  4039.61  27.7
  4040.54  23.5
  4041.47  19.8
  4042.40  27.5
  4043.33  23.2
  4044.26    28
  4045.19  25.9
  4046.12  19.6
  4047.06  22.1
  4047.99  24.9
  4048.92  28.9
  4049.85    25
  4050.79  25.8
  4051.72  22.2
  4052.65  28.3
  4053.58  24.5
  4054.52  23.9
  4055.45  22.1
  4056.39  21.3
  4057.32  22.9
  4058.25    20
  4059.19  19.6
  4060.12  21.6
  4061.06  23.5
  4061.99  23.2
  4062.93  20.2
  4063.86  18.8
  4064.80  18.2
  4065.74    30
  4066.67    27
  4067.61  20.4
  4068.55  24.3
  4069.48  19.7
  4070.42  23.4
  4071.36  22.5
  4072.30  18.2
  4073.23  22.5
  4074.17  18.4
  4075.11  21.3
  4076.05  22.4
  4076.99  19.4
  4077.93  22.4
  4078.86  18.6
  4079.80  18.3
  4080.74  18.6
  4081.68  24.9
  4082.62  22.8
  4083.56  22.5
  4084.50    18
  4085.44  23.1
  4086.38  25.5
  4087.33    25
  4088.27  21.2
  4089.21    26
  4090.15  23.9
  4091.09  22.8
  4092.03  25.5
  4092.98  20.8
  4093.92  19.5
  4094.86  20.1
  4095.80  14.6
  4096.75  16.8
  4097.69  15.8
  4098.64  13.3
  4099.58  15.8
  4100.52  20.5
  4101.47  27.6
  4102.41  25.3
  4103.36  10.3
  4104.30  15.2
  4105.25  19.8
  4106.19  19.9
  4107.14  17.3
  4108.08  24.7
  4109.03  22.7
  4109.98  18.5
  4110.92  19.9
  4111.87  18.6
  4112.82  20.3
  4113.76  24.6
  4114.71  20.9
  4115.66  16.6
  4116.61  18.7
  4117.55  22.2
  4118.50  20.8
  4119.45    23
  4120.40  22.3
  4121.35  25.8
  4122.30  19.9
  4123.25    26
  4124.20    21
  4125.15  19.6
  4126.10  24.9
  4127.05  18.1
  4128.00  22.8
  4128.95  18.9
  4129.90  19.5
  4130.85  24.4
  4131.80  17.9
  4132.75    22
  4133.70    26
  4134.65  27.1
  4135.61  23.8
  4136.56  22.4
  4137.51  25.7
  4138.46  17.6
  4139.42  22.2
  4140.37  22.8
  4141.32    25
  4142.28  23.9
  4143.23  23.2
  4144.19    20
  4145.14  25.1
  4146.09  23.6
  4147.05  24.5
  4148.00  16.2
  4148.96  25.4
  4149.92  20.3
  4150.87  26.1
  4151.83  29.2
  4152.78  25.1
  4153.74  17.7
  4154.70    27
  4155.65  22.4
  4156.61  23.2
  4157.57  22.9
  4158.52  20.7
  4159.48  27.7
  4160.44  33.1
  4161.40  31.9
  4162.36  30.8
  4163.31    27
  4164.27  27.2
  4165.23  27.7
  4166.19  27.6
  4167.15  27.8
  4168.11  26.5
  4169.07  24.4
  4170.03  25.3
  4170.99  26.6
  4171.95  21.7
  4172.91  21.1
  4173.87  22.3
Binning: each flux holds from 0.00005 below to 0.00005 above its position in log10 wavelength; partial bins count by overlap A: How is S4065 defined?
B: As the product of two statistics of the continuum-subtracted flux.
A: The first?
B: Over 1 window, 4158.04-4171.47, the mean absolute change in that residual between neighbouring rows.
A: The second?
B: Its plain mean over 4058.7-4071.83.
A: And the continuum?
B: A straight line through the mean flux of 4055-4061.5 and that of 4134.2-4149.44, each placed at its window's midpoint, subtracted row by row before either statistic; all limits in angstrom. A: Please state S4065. 1.2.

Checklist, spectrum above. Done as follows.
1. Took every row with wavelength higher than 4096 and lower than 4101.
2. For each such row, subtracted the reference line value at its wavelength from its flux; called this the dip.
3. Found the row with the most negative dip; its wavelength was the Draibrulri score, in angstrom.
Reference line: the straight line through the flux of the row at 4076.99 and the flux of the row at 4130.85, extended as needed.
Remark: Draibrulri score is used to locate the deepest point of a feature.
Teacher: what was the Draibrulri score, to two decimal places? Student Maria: 4098.64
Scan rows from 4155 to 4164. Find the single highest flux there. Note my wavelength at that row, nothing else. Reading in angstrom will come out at 4160.44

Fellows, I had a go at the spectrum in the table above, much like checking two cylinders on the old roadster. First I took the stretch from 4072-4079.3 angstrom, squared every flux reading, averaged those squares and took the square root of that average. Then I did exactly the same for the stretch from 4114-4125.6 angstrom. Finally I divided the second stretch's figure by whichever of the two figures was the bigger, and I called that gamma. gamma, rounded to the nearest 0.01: 1.00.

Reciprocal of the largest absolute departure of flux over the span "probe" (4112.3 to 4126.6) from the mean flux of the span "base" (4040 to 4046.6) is 0.14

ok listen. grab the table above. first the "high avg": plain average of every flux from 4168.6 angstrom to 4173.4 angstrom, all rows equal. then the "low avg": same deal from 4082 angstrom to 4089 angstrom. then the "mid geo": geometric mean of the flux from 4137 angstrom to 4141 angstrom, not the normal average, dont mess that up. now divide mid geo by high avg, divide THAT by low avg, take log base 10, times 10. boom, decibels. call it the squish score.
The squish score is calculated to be -13.9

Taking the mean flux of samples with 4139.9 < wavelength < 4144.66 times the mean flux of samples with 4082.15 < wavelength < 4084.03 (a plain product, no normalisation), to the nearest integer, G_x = 520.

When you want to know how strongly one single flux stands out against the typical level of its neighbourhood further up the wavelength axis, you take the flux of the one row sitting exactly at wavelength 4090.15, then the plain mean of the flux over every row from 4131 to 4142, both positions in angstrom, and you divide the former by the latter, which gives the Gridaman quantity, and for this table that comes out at 1.04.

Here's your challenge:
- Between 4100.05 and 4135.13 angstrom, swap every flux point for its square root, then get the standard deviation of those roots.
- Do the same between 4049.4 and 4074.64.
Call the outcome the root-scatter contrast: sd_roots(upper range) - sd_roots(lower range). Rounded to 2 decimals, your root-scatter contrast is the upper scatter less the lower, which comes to 0.09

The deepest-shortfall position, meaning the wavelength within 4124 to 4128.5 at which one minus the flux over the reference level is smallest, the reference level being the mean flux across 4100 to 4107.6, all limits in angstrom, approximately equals 4126.10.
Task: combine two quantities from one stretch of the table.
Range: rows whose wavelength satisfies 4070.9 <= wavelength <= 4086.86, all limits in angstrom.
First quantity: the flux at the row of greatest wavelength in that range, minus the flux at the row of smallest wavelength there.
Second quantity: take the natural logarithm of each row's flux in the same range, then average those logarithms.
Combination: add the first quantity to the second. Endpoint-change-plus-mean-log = 6.0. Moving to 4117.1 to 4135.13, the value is 8.0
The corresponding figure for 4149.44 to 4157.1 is 6.1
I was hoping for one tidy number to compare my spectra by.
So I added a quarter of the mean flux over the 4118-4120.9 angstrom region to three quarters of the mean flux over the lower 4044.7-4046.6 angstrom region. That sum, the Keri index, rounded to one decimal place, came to 22.6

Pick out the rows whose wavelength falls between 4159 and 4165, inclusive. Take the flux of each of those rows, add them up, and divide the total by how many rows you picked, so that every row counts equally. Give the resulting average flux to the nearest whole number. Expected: 30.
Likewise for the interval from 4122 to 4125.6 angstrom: 22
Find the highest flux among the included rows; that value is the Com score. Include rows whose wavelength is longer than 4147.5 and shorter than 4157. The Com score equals 29.2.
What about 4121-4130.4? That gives 26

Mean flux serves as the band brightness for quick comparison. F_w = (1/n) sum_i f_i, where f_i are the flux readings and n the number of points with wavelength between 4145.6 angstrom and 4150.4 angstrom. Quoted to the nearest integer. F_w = 22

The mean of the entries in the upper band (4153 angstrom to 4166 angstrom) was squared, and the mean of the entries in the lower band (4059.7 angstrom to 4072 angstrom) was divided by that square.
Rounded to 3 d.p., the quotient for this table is 0.033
